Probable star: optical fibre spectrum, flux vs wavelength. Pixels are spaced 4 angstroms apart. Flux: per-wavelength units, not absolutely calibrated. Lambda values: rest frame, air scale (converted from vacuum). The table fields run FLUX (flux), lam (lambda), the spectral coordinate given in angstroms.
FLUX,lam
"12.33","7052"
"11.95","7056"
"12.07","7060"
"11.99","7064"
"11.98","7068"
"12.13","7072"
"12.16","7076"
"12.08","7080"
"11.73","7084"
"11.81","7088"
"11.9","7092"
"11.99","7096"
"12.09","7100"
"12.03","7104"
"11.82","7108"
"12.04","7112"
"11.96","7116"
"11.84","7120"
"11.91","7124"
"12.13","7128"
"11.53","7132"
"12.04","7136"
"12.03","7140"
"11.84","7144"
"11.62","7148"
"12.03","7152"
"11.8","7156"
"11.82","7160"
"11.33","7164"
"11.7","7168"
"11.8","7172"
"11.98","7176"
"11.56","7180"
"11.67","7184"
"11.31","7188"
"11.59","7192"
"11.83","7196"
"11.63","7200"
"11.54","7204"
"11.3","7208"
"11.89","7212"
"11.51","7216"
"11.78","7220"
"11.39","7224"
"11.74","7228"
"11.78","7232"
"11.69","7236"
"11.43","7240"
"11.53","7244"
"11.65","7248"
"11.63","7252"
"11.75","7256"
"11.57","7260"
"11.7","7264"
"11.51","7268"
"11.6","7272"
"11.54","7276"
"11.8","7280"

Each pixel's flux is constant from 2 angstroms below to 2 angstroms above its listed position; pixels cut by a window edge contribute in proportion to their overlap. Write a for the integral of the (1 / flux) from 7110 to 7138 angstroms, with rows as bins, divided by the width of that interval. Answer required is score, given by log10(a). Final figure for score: -1.08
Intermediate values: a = 0.0839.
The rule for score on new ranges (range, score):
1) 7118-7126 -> -1.07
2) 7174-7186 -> -1.07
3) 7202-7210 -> -1.06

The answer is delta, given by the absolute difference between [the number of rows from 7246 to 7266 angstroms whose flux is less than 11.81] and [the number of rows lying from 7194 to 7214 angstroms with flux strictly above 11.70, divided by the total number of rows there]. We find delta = 5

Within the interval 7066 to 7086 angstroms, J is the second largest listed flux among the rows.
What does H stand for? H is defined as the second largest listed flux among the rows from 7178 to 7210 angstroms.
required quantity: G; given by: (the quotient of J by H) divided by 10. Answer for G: 0.104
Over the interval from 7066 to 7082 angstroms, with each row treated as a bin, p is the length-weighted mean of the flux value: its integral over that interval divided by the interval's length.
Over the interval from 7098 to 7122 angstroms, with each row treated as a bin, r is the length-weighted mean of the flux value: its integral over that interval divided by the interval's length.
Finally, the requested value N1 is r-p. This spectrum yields -0.12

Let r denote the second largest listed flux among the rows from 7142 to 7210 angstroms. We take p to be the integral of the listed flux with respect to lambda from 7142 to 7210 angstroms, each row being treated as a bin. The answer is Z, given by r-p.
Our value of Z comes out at -781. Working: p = 793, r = 11.98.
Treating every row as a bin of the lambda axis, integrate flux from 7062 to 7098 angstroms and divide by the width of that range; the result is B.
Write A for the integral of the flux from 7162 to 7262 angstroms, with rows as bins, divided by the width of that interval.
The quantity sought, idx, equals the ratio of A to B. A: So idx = 0.971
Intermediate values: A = 11.62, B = 12.0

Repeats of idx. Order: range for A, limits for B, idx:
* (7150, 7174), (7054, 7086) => 0.978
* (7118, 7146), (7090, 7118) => 0.994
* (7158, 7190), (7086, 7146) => 0.976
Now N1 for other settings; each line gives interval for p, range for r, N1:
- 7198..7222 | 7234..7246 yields -0.06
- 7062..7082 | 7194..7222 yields -0.43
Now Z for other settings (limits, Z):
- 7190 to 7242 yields -593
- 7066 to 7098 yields -371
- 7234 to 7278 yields -499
